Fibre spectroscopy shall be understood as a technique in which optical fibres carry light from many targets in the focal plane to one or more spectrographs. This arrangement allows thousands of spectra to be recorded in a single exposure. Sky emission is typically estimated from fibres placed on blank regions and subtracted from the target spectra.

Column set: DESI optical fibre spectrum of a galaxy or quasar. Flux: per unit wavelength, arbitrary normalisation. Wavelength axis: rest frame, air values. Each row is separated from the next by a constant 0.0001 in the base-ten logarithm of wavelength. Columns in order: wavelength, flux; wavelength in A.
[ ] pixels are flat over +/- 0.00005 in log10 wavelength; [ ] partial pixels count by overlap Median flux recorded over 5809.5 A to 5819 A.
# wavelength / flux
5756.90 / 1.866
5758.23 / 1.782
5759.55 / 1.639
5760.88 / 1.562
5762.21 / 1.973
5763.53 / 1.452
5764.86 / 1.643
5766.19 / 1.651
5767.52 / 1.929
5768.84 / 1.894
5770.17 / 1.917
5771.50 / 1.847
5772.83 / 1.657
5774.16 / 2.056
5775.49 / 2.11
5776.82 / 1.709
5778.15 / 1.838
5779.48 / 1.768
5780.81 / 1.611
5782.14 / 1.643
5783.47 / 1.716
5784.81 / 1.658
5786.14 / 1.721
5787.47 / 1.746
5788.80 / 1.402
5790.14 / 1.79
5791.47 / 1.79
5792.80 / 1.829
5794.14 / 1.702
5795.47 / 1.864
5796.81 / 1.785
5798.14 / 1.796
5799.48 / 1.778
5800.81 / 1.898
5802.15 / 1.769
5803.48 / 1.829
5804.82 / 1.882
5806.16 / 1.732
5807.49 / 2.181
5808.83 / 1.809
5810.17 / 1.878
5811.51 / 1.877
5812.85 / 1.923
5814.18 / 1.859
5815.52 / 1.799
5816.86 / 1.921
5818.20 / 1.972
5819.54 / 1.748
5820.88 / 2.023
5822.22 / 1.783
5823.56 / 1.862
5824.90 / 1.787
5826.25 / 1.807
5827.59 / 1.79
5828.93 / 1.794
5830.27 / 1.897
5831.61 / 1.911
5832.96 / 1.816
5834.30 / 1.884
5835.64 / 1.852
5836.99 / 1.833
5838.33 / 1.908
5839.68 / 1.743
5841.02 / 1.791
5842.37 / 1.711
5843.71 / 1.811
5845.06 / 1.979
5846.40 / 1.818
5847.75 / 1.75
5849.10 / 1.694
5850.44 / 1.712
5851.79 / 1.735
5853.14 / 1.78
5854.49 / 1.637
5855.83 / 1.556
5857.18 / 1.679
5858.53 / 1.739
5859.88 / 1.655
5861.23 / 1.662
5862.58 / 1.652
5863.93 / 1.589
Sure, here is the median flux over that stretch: 1.88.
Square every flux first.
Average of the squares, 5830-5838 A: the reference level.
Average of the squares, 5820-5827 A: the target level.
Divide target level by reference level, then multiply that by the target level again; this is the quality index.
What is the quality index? 3.4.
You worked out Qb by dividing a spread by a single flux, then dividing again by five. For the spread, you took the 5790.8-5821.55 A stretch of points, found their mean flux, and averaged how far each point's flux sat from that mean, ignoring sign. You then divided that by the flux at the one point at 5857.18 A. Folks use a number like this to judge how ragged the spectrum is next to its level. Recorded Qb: 0.0091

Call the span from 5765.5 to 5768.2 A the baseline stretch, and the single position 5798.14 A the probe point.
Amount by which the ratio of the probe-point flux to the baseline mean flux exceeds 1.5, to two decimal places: -0.50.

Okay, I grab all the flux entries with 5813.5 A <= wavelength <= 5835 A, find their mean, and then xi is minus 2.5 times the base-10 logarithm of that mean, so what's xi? -0.670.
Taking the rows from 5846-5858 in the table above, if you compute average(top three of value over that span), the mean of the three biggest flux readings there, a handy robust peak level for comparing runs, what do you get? 1.78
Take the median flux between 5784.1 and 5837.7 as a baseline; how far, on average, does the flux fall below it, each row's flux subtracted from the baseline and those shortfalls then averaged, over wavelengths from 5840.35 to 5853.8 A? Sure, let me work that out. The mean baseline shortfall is 0.034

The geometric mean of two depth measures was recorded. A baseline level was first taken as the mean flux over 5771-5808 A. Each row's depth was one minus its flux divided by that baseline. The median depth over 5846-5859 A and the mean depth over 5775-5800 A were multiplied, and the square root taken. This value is 0.028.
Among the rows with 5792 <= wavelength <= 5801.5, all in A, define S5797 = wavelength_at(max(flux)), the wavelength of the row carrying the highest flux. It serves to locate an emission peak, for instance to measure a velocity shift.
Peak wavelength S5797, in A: 5800.81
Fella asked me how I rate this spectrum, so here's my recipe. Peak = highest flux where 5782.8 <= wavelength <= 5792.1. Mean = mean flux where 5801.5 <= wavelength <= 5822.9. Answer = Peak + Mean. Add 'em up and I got 3.66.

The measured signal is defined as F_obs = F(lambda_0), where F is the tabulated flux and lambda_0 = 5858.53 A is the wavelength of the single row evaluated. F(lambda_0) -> 1.739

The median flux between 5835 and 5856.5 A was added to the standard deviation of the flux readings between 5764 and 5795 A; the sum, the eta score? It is 1.92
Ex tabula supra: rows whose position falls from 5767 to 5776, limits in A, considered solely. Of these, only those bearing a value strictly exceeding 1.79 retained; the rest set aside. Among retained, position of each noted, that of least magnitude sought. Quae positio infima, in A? 5767.52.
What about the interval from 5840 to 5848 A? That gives 5841.02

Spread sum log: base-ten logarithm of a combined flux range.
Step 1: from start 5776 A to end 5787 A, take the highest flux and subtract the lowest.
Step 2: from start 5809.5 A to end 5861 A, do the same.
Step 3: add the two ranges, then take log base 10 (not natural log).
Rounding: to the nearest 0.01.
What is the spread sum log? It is -0.16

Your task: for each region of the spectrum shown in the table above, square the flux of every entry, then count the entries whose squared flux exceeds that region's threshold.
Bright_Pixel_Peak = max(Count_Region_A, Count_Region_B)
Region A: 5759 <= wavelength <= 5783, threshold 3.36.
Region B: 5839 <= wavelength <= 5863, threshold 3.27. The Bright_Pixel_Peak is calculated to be 8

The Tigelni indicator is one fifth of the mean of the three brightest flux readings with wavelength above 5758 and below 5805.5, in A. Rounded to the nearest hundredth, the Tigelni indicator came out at 0.41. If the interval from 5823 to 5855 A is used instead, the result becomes 0.39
